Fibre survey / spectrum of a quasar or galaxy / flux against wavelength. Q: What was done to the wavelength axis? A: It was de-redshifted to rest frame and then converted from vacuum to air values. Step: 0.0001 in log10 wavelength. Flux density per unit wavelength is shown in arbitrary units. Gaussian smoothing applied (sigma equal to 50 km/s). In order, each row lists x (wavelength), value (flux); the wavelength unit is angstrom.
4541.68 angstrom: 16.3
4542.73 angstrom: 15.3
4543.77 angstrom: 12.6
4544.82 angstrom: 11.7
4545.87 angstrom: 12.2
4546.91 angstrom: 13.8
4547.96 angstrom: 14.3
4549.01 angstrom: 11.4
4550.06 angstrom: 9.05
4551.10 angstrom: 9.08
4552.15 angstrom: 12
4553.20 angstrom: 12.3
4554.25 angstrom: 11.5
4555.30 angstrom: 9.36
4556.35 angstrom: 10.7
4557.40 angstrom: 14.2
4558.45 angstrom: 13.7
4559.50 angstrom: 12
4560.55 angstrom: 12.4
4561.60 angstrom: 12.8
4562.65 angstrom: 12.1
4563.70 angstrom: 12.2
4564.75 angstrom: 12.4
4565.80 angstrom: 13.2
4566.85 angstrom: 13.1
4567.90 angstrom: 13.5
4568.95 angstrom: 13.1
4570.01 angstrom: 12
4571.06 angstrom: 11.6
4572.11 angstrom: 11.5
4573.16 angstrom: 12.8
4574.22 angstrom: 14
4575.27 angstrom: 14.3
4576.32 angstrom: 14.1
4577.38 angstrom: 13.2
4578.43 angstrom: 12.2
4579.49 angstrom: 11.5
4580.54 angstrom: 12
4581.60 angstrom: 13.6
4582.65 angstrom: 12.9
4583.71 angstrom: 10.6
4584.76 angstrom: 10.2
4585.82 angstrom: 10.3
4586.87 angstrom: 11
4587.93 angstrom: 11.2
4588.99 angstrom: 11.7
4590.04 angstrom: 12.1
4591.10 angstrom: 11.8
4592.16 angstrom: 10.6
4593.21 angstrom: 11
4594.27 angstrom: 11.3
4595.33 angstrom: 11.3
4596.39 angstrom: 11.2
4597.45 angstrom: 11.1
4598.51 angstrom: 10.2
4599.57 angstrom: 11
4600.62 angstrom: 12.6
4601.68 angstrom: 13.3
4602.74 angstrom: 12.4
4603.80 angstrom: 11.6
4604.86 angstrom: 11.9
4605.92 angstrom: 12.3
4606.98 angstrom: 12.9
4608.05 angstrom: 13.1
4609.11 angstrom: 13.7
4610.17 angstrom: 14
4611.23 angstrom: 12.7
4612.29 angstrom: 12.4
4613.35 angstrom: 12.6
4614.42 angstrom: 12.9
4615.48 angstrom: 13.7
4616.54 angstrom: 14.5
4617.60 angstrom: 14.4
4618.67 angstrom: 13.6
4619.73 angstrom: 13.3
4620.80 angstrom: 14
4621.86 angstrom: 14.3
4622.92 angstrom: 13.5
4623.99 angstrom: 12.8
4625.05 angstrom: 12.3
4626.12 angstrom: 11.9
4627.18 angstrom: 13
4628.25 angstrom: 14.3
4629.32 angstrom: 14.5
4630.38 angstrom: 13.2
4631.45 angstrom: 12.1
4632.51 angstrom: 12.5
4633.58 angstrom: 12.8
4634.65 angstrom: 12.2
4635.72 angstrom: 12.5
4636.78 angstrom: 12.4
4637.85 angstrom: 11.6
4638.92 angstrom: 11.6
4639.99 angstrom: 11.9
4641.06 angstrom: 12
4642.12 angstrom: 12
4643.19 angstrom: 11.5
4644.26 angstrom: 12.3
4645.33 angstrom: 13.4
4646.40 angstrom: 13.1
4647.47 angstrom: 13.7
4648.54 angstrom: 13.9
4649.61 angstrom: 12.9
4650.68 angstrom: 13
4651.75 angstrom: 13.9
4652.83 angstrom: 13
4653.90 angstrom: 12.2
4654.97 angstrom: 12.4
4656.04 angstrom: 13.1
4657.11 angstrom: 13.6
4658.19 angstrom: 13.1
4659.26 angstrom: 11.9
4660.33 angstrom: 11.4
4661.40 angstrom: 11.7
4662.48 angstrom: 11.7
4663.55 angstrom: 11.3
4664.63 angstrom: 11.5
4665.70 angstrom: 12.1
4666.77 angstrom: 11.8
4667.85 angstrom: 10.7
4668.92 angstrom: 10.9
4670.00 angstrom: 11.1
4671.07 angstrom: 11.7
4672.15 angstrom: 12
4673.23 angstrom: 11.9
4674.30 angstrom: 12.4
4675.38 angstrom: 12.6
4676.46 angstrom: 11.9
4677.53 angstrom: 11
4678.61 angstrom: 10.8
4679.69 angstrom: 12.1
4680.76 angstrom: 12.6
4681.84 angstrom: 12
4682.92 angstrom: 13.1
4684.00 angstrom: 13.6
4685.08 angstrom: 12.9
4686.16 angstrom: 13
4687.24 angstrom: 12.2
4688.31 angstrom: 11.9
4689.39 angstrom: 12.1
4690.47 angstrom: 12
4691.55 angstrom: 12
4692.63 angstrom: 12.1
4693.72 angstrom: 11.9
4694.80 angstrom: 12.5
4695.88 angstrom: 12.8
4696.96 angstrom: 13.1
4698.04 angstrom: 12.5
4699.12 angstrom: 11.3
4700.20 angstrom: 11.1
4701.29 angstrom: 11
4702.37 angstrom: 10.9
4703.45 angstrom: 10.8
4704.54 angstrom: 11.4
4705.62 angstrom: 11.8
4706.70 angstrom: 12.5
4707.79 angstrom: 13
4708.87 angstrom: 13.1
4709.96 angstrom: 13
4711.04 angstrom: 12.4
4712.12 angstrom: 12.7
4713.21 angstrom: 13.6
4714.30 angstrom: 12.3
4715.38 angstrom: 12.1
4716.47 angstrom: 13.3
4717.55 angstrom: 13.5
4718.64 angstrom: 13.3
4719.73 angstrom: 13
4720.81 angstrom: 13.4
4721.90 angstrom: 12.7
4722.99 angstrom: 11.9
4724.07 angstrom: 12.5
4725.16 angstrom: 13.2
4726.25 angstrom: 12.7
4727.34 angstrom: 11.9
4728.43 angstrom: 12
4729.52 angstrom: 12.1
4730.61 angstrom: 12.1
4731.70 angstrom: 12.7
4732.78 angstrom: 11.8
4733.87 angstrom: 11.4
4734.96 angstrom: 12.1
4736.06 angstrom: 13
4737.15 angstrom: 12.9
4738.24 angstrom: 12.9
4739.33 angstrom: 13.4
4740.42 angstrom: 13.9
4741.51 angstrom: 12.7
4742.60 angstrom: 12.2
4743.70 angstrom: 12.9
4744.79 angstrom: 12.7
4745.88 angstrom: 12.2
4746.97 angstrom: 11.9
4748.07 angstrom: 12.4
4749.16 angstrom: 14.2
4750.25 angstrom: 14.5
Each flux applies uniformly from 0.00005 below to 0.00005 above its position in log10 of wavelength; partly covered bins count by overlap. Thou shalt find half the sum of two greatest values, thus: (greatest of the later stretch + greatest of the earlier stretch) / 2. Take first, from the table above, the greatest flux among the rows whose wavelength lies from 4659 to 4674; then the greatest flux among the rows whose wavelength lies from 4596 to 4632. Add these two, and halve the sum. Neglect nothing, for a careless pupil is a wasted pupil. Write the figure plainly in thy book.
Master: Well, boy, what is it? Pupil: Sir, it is 13.3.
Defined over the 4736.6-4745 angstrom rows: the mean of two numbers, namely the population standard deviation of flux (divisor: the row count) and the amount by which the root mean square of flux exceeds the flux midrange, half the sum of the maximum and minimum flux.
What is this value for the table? 0.19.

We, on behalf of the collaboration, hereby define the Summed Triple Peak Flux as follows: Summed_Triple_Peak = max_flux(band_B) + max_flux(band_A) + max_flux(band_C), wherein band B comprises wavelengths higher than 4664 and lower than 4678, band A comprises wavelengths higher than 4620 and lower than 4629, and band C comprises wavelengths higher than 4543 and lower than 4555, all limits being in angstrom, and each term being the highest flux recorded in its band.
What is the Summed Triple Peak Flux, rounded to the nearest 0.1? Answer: 41.2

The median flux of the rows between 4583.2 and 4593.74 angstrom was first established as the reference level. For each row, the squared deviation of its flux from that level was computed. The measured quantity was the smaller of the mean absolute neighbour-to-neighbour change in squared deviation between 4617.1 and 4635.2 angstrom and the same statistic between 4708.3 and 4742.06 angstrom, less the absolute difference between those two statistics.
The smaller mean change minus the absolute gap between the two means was 0.6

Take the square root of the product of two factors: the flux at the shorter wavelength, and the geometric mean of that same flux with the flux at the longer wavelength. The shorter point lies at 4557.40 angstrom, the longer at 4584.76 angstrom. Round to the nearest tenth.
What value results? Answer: 13.1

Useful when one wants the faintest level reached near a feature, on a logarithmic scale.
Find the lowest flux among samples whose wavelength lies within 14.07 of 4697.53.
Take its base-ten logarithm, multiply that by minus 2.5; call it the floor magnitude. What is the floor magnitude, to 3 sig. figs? -2.58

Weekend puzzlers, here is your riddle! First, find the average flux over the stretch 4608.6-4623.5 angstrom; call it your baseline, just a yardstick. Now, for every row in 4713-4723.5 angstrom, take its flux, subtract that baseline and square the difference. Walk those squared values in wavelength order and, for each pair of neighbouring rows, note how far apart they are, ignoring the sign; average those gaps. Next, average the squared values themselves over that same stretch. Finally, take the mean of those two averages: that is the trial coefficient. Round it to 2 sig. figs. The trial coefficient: 0.79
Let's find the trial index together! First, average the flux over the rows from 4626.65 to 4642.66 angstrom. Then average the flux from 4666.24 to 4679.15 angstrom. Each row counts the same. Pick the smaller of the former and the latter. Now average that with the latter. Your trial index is 11.6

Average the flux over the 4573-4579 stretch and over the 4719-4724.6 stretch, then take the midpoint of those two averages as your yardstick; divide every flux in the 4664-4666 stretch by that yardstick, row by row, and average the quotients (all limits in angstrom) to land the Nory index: 0.90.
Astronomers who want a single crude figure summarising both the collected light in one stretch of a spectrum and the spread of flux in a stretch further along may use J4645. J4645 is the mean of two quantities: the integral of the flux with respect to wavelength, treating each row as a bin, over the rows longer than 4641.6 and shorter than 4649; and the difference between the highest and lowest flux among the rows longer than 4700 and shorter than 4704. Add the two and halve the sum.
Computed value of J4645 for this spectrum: 48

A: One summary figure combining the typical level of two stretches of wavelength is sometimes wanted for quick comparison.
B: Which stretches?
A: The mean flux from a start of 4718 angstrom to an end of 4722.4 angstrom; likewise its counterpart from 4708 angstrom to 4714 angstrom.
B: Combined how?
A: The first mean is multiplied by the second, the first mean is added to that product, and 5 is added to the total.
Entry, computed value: 188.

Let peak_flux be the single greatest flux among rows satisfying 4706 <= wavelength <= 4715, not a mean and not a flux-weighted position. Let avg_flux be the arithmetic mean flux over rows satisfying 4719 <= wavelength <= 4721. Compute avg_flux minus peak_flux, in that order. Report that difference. -0.40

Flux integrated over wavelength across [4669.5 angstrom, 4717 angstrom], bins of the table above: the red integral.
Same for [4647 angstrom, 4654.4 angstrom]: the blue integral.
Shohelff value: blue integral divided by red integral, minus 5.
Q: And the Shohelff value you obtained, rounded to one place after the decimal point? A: -4.8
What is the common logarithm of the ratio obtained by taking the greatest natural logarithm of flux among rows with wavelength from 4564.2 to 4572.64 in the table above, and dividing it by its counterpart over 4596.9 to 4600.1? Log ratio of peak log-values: 0.034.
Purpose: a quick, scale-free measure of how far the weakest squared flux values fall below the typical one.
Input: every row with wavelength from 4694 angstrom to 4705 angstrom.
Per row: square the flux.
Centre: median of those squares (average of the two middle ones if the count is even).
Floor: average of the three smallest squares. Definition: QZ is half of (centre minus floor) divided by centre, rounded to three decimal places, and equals 0.039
